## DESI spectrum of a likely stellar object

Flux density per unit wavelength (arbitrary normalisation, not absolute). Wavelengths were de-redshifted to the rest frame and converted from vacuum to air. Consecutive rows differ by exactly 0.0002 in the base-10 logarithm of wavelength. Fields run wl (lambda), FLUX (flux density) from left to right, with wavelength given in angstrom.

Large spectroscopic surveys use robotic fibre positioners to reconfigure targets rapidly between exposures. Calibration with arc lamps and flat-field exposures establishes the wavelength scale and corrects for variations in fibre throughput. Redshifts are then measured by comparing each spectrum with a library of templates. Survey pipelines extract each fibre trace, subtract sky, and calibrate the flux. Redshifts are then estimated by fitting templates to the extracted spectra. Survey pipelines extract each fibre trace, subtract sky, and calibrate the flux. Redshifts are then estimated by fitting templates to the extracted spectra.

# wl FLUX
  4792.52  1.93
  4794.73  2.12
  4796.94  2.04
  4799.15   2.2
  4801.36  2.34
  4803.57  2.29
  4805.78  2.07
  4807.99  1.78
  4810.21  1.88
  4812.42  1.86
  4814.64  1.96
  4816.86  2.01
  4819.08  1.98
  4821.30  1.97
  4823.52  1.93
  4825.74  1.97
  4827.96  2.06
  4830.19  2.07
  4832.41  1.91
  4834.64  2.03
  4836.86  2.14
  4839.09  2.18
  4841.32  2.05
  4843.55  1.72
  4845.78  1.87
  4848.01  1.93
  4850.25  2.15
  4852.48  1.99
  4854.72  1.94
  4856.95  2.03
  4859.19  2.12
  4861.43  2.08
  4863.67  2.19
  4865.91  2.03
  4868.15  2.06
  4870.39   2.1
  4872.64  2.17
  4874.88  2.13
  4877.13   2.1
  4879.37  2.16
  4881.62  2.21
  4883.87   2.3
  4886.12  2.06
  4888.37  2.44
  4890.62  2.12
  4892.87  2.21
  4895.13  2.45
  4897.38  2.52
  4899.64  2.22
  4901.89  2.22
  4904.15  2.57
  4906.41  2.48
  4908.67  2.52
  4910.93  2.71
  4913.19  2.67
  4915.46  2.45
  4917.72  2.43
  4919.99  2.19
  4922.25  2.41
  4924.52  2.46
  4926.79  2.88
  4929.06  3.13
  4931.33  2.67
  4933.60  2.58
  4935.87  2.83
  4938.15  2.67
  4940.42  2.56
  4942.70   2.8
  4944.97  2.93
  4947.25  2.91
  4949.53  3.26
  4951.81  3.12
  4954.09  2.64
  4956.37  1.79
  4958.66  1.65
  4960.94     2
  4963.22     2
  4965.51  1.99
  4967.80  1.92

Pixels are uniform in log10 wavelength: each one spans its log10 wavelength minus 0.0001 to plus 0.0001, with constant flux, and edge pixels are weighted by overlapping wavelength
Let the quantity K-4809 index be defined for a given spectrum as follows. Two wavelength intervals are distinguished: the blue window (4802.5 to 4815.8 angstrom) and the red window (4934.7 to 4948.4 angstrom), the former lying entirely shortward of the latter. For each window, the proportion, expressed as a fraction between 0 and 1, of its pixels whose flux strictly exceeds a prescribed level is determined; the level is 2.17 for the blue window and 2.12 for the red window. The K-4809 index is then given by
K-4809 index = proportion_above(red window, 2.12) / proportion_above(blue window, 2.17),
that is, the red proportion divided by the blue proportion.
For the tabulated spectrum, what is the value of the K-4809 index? 6.0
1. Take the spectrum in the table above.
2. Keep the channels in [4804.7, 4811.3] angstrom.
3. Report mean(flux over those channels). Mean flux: 1.91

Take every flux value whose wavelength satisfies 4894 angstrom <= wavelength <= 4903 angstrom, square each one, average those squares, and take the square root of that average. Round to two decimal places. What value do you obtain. 2.36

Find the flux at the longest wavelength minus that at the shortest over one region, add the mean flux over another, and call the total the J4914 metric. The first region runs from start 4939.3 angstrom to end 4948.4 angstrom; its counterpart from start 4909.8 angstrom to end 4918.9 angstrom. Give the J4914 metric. 2.9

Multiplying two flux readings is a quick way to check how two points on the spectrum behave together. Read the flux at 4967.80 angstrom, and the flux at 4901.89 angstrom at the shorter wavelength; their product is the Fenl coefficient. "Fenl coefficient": 4.26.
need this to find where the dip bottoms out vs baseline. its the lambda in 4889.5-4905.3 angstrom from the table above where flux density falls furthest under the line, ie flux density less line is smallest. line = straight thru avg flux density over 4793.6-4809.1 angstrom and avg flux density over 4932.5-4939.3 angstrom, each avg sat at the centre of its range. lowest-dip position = 4890.62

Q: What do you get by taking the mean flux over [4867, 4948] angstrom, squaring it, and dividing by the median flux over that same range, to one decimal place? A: 2.5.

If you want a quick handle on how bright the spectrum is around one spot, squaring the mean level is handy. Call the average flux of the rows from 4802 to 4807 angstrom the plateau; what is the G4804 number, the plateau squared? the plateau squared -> 4.8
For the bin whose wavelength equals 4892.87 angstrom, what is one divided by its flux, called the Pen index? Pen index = 0.45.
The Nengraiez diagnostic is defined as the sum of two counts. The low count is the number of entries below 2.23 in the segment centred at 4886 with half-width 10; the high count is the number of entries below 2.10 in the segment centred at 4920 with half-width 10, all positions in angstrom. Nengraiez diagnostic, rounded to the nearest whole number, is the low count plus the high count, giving 6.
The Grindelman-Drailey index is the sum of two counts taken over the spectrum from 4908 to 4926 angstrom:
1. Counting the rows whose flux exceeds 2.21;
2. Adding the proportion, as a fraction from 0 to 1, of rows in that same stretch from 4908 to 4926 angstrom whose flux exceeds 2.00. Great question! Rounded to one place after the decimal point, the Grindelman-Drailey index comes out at 8.0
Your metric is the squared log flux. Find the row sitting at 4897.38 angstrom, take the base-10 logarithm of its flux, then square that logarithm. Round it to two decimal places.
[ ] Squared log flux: 0.16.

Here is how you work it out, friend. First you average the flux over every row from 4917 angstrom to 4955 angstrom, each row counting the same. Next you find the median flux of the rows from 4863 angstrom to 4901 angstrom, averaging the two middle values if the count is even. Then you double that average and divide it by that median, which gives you 2.52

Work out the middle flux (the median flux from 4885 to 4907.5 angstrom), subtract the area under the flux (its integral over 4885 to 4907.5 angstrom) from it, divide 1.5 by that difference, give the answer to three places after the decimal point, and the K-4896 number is -0.030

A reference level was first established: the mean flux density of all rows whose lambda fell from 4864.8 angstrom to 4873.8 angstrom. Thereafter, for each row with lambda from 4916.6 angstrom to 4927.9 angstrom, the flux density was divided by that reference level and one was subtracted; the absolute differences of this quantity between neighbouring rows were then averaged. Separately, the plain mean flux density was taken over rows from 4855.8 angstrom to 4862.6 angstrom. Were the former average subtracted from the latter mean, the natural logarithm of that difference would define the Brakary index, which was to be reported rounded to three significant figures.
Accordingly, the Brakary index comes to 0.676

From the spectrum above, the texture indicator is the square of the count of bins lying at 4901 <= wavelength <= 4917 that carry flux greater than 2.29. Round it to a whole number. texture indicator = 36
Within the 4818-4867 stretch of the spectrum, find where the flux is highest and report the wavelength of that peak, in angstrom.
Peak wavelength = 4863.67 angstrom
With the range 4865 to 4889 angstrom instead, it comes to 4888.37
